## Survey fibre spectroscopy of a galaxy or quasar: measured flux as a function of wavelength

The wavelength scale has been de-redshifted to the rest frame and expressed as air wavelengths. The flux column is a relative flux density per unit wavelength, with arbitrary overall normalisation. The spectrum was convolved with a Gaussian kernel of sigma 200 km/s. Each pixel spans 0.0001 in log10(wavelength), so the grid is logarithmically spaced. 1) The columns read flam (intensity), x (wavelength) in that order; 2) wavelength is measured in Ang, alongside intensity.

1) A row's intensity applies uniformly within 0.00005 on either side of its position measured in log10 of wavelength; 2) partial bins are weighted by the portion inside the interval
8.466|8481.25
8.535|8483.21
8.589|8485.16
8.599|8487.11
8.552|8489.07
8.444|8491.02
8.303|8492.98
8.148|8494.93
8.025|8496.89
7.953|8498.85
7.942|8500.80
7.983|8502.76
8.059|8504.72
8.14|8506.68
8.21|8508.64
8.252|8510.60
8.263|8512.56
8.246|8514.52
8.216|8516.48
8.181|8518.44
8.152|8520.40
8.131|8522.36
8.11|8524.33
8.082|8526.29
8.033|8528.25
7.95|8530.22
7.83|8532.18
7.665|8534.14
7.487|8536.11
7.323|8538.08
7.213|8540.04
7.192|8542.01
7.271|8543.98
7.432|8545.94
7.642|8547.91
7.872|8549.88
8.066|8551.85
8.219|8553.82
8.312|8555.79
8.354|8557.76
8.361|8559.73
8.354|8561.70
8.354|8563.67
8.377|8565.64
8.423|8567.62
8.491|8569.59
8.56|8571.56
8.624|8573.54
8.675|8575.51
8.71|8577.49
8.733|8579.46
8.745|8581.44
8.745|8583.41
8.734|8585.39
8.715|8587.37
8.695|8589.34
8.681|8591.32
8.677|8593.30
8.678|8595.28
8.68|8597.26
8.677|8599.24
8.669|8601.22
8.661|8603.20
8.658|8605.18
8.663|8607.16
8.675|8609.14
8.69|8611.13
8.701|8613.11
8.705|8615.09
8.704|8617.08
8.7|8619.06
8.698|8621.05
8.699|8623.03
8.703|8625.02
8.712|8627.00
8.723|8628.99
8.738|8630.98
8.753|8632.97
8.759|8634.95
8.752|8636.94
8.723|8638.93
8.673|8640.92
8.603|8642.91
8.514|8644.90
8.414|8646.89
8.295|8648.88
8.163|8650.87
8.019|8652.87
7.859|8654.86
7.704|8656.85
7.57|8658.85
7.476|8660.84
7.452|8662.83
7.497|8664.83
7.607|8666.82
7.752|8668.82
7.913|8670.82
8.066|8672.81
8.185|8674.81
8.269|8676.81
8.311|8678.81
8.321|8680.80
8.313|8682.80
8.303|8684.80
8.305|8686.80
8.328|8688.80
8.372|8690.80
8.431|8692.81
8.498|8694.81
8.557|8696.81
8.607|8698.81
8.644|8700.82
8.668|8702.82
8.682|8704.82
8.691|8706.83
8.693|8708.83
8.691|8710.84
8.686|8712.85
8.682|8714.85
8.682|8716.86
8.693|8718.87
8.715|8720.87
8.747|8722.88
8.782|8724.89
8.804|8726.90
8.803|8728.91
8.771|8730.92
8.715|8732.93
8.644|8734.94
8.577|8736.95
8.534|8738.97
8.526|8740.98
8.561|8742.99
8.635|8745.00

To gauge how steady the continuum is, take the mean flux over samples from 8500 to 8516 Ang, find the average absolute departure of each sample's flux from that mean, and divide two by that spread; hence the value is 19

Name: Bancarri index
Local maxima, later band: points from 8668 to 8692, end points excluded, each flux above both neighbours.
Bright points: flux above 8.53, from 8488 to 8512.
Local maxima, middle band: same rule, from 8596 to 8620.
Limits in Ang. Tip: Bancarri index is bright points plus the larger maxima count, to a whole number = 2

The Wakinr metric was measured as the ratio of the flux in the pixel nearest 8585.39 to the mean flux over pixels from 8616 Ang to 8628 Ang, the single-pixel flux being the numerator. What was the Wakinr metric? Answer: 1.00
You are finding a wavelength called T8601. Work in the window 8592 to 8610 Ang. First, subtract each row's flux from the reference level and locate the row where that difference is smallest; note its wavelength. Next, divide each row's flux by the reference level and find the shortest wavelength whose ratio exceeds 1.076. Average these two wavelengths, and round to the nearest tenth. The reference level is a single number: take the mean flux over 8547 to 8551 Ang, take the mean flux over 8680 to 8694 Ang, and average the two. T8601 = 8595.3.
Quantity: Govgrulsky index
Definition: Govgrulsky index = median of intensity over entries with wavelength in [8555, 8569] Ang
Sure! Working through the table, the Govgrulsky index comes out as 8.35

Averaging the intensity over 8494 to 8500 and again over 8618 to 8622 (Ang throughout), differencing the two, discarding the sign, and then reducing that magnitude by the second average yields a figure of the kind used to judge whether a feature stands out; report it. -8.04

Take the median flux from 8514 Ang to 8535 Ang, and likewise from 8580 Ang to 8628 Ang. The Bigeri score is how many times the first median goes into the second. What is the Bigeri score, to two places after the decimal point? 1.07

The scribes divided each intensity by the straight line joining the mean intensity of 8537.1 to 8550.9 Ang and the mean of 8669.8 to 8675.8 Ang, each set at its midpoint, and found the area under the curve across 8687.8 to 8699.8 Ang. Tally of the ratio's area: 12.5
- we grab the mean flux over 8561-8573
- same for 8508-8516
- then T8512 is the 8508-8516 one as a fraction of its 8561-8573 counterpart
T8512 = 0.98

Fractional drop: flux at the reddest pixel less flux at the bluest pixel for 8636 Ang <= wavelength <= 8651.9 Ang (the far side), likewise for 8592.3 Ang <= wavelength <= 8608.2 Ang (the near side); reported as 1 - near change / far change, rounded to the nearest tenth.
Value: 1.0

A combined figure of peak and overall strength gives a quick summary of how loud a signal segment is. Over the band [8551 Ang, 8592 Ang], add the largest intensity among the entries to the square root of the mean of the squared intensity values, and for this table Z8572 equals 17.27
